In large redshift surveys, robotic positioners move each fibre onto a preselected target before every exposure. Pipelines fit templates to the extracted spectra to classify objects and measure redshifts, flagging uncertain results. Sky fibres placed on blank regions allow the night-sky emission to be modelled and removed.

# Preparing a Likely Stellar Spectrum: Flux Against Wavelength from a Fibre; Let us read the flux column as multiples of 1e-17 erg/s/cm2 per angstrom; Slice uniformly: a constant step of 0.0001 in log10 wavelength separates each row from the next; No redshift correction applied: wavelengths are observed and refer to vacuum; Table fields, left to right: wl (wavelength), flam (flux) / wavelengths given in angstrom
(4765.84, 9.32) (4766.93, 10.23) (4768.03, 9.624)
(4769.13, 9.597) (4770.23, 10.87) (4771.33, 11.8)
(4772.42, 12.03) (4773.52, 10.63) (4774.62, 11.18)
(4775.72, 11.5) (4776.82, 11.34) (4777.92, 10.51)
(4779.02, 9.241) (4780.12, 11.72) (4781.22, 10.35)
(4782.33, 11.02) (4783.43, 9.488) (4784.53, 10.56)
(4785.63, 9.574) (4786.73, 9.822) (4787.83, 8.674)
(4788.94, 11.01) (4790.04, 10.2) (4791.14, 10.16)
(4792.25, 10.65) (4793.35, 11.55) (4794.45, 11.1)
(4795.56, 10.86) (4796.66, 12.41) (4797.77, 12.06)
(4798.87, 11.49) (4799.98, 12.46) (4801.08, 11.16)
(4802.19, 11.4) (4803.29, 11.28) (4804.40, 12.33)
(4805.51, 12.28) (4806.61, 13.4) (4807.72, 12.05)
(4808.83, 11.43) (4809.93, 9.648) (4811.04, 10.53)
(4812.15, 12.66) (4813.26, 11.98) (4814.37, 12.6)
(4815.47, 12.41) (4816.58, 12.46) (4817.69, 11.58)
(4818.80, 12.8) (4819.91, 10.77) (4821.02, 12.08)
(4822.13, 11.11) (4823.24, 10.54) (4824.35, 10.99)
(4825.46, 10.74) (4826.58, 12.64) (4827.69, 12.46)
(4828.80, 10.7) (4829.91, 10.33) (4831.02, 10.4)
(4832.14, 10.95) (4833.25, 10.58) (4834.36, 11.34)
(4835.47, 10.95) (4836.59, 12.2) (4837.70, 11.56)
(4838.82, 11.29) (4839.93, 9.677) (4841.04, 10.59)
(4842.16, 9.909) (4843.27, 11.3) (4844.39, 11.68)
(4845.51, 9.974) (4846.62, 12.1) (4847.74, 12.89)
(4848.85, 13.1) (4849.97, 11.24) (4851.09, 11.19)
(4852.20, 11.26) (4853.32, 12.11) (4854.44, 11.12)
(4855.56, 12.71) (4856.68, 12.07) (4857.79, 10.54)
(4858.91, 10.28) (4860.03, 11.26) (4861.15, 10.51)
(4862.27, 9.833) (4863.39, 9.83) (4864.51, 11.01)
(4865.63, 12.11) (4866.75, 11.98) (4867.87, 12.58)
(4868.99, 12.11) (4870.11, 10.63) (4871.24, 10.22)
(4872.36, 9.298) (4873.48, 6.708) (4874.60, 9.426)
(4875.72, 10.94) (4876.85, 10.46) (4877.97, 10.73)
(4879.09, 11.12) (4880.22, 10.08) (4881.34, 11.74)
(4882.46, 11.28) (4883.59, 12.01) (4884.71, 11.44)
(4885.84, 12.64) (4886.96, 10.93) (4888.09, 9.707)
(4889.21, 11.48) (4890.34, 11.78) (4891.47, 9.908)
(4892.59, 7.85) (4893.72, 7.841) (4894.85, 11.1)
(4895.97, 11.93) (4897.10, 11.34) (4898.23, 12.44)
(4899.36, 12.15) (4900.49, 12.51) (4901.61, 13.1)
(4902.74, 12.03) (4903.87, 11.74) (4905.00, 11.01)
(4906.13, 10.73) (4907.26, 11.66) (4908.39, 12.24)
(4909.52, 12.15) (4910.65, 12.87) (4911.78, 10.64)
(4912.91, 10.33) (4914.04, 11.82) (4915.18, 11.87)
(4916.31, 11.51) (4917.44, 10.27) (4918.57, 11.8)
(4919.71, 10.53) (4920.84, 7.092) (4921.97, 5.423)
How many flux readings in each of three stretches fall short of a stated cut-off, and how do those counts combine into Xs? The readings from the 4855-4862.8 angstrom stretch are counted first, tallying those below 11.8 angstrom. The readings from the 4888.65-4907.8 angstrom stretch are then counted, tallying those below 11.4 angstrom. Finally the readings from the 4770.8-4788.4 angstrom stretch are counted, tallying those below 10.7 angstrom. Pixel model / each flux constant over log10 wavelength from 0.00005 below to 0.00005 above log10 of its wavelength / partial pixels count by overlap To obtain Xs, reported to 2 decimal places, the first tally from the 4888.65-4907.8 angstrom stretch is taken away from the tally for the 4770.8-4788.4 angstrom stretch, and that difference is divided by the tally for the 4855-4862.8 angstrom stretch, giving 0.40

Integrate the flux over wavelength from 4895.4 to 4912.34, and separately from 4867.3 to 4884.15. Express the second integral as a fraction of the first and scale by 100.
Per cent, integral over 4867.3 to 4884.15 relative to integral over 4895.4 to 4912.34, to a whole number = 89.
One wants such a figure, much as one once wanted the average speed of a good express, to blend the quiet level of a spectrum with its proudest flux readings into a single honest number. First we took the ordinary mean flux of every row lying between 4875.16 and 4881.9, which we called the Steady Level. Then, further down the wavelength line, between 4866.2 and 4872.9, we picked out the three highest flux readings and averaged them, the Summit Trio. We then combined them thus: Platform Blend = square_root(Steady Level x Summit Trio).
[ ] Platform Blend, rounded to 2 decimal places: 11.51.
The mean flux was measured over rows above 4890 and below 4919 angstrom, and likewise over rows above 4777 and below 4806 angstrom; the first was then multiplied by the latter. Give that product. 123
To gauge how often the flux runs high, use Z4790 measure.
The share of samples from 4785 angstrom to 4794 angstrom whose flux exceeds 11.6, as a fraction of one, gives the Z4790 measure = 0.0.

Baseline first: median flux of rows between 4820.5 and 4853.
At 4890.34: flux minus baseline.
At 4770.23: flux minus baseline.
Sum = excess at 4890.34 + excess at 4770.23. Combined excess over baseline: 0.27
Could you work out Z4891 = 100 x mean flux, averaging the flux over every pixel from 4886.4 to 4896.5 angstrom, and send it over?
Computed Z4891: 1028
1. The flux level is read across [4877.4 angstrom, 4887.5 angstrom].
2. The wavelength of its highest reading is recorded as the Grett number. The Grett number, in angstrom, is 4885.84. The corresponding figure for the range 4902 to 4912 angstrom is 4910.65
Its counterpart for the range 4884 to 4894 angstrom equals 4885.84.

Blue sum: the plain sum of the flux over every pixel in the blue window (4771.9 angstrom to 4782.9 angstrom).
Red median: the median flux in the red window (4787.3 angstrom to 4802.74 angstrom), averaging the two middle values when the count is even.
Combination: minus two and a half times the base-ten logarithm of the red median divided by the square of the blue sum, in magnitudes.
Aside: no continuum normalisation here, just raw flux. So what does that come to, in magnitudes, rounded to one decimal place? 7.6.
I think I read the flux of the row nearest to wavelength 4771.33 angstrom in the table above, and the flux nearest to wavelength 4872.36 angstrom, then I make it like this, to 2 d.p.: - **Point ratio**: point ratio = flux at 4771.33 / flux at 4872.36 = 1.27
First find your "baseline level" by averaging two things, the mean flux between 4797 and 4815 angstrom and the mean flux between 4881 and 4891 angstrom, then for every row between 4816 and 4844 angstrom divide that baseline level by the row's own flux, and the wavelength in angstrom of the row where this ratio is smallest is 4818.80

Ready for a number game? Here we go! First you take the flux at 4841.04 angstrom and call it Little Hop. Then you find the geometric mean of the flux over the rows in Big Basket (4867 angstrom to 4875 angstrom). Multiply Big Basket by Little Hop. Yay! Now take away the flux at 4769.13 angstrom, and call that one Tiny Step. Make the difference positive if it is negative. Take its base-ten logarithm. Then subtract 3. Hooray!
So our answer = -1.02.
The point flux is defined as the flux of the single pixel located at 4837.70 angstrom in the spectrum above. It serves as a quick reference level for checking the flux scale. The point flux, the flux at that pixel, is 11.56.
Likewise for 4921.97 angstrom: 5.423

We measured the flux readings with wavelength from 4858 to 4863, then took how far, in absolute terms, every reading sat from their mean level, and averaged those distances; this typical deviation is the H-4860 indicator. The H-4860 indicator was 0.41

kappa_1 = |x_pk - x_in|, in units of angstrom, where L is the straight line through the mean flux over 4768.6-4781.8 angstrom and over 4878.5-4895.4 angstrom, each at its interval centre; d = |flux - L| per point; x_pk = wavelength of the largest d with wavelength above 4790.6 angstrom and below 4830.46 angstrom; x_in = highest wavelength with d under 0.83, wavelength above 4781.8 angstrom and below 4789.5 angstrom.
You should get 17.7 angstrom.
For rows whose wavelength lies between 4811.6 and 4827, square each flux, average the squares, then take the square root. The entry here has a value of 11.84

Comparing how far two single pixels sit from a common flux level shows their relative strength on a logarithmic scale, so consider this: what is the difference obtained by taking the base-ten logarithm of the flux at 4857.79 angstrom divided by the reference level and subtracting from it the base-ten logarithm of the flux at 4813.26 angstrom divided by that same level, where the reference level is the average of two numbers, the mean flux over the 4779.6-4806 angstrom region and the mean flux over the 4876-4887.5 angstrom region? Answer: -0.056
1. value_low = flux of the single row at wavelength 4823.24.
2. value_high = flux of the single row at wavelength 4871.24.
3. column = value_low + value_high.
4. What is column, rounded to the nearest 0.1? 20.8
